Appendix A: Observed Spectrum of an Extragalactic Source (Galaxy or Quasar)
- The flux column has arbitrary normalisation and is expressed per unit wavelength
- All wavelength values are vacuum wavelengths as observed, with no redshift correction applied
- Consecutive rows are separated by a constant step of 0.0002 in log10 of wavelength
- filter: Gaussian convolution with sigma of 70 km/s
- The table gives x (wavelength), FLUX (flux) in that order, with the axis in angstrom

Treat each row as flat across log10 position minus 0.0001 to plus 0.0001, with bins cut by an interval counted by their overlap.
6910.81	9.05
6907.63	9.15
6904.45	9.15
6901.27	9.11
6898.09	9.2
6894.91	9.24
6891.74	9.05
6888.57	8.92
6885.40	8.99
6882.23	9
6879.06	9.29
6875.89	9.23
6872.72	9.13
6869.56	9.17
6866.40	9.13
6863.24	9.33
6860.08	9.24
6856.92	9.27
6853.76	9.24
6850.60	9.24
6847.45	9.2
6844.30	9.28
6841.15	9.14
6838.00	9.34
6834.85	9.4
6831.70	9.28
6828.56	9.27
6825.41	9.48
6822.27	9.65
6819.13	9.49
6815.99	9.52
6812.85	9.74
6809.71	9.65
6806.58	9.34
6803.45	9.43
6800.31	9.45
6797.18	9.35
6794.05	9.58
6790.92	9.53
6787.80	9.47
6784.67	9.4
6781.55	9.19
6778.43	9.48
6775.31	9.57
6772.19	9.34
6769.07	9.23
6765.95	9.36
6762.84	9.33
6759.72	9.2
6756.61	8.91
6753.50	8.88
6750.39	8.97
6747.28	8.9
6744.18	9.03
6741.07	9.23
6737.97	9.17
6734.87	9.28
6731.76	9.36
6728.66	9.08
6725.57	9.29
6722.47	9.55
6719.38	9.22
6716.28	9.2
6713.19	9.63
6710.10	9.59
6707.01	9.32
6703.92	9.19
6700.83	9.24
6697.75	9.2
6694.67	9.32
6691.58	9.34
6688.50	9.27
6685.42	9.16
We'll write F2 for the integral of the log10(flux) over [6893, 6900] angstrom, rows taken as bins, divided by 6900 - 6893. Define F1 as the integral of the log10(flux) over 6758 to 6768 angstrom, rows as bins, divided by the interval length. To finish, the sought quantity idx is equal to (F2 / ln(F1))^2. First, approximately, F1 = 0.968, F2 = 0.964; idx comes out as 858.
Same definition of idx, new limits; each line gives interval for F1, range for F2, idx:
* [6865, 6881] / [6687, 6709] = 660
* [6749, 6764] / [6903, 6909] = 465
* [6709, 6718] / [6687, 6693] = 1535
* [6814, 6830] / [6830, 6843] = 1725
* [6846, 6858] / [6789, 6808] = 760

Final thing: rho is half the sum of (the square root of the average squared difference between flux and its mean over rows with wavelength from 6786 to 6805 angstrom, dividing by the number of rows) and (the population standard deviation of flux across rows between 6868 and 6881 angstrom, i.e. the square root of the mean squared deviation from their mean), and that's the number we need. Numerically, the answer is 0.067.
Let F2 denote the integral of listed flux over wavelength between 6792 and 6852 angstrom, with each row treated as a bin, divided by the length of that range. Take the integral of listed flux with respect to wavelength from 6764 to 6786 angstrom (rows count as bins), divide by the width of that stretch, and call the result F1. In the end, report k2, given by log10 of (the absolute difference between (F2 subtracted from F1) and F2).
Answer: 0.98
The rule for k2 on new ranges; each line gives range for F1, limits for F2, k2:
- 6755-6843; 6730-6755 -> 0.94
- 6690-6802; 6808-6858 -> 0.98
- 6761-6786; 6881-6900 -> 0.94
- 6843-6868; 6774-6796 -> 0.99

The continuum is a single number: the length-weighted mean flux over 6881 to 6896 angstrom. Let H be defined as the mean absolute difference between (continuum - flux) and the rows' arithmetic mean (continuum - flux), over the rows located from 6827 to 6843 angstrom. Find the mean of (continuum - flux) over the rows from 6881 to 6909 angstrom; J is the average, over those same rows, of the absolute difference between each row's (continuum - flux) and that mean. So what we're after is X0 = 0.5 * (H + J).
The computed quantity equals 0.078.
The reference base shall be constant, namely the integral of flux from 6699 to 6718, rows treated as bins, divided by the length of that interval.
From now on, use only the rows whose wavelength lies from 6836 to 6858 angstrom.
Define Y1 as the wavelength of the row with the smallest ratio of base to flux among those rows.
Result 6838.00 angstrom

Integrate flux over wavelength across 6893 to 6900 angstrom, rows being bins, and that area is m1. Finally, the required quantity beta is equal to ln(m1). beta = 4.17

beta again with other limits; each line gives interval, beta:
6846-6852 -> 4.01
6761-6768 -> 4.18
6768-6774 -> 4.02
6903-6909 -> 4.01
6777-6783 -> 4.03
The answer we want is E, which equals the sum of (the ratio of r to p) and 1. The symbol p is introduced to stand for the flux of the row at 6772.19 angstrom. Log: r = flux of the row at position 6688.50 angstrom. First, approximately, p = 9.34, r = 9.27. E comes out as 1.99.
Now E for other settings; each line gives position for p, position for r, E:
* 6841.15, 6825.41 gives 2.04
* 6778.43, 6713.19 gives 2.02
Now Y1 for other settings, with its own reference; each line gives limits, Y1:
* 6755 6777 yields 6775.31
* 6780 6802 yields 6794.05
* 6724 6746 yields 6731.76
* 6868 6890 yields 6879.06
